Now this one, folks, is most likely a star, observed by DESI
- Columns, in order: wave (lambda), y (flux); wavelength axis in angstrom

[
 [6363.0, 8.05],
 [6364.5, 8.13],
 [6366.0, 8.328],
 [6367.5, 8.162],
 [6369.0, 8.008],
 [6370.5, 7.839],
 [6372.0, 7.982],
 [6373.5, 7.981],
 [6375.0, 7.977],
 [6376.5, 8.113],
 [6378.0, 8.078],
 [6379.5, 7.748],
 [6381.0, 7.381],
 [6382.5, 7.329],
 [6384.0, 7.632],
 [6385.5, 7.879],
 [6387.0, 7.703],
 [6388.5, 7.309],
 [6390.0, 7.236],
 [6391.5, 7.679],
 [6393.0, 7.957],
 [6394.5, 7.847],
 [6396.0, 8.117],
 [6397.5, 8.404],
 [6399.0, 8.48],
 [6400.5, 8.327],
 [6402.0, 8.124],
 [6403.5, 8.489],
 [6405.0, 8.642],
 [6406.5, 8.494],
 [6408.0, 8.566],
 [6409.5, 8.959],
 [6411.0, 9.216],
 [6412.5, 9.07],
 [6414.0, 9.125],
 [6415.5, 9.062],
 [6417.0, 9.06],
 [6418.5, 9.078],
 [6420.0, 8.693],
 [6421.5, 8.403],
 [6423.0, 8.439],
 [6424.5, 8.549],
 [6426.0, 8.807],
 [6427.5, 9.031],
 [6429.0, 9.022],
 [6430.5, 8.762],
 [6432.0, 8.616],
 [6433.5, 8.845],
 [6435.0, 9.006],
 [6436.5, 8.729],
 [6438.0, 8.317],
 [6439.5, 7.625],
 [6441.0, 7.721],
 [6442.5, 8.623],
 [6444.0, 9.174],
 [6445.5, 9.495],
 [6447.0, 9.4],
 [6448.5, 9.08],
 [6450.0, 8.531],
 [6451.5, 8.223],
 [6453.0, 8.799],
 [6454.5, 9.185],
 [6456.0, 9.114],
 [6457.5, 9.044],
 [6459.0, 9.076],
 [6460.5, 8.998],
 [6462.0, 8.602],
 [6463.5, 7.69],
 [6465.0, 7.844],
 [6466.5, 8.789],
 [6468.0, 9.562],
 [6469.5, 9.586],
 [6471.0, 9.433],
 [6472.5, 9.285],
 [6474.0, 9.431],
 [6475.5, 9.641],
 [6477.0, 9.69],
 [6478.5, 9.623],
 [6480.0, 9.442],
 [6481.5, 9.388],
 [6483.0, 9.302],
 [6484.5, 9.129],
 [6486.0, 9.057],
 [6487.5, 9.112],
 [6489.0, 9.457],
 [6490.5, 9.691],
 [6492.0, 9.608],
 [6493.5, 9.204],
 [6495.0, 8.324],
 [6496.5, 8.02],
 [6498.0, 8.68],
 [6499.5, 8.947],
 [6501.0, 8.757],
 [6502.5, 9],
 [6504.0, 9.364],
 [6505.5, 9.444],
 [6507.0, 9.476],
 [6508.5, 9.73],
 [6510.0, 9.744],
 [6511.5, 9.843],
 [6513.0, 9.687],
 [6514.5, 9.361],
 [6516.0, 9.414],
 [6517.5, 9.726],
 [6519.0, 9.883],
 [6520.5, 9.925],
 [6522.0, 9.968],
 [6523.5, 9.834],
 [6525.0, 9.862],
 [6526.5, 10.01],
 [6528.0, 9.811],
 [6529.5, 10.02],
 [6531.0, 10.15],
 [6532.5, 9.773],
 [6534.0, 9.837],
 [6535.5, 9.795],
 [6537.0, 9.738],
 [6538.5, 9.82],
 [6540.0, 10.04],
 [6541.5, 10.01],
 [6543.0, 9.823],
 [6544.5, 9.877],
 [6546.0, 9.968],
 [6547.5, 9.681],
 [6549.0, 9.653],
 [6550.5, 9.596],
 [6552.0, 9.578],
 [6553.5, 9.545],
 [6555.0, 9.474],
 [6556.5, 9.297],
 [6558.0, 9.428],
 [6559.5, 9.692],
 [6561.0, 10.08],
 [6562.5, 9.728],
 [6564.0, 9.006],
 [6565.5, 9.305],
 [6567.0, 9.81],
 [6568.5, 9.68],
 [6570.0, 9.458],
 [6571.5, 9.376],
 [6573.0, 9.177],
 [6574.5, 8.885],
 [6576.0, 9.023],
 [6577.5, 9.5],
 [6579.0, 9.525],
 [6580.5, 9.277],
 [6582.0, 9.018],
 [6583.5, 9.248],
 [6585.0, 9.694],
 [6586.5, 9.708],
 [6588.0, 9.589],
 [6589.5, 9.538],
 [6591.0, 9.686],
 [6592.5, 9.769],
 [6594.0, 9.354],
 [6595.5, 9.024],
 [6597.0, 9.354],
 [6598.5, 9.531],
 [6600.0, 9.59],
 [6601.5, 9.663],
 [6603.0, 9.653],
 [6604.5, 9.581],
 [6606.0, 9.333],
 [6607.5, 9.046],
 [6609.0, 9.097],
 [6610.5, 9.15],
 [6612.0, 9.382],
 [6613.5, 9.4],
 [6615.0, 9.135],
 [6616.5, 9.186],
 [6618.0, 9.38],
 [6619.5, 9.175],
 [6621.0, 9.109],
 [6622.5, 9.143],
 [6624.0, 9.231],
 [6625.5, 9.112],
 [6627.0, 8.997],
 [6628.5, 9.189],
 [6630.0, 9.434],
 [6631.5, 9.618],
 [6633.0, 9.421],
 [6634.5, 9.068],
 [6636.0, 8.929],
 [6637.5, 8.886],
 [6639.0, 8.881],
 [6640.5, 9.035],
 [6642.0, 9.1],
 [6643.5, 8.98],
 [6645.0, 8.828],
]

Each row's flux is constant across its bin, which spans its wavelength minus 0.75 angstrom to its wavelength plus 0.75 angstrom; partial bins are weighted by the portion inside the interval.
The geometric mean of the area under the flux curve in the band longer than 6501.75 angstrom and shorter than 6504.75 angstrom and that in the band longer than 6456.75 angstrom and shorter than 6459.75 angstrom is 27.4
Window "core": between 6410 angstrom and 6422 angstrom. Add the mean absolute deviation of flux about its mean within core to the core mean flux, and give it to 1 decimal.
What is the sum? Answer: 9.2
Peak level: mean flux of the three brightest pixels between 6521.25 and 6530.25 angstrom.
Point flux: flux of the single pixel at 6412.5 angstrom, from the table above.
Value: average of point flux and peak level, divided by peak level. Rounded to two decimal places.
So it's 0.95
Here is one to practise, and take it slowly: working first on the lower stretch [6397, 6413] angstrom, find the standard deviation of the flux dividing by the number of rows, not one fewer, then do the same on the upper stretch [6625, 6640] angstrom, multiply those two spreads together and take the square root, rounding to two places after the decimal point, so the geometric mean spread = 0.28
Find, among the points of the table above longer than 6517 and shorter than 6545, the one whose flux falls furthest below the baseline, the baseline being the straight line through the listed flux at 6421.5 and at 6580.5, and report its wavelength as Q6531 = 6537.0 angstrom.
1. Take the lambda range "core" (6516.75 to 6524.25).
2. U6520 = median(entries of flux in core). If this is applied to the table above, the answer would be 9.88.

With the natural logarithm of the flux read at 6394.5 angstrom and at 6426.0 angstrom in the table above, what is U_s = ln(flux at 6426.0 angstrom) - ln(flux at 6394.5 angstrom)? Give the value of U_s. 0.12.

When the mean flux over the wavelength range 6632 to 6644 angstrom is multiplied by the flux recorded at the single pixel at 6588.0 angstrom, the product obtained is 87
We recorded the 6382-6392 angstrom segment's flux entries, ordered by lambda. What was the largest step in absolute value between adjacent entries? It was 0.44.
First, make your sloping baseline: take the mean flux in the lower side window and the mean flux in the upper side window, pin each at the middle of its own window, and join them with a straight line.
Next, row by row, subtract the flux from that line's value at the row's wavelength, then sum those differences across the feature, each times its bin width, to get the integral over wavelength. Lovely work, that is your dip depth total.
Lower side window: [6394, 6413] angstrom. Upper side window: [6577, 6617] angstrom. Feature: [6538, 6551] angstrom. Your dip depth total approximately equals -9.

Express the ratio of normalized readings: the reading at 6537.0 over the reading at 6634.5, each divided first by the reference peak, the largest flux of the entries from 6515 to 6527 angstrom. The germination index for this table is 1.07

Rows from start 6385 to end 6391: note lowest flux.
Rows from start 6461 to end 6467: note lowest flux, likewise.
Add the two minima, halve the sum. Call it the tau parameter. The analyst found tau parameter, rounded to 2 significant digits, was 7.5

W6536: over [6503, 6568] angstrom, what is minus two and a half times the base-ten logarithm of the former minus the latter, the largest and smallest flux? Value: -0.15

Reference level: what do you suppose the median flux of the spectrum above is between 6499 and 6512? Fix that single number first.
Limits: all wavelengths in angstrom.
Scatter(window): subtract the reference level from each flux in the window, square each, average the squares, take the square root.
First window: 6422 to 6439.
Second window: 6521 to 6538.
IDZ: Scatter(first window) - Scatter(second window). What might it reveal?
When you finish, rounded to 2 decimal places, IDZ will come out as 0.28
